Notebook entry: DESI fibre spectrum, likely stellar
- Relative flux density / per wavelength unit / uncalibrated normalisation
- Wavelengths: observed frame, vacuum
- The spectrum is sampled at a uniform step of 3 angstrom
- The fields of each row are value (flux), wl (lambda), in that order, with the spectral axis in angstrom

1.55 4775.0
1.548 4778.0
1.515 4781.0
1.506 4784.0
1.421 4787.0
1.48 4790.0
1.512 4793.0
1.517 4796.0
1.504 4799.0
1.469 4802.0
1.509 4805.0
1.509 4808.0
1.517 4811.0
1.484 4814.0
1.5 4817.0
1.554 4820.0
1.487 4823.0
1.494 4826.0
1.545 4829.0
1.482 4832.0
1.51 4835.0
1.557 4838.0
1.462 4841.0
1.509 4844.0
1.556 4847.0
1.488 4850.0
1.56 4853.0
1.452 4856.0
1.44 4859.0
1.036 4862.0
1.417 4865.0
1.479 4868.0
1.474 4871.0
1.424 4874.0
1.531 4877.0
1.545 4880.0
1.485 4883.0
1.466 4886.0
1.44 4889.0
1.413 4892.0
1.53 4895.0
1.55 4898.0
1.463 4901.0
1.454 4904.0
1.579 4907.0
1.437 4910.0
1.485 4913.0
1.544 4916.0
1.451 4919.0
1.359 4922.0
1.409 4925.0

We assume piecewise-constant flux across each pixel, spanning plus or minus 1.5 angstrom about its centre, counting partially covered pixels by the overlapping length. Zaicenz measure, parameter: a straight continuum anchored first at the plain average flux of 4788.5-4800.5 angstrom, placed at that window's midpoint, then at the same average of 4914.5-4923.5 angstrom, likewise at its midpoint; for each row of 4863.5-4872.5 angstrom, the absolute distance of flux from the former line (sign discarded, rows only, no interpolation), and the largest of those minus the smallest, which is 0.054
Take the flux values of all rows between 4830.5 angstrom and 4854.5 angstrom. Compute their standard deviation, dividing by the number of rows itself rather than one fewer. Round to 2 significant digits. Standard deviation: 0.036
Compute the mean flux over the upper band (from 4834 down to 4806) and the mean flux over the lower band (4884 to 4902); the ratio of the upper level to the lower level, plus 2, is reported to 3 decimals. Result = 3.021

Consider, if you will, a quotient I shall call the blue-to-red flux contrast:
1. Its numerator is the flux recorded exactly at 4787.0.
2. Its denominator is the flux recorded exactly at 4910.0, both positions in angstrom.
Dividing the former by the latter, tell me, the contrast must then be 0.99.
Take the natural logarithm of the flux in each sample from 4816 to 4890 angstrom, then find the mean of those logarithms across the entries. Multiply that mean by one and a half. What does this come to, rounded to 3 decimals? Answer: 0.580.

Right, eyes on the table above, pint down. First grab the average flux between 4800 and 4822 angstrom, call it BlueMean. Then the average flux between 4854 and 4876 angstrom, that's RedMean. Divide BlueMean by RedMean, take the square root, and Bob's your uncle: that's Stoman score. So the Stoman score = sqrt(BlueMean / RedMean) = 1.04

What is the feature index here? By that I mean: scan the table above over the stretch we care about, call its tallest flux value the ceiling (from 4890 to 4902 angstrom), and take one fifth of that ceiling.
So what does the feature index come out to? 0.310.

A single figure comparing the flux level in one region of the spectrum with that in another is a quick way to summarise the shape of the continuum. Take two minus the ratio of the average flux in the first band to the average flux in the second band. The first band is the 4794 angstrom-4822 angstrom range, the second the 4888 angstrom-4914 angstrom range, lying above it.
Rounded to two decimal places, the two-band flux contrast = 0.98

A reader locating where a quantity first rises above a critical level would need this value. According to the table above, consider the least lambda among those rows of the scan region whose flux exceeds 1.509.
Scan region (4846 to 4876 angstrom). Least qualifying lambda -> 4847.0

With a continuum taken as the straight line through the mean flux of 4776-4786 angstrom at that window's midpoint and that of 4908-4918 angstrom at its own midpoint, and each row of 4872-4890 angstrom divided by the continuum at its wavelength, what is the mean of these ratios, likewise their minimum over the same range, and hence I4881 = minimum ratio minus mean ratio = -0.040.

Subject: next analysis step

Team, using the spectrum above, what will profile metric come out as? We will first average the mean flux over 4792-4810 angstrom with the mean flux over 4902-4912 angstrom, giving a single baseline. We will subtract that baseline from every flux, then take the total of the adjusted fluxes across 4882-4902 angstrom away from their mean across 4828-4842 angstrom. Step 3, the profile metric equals 0.14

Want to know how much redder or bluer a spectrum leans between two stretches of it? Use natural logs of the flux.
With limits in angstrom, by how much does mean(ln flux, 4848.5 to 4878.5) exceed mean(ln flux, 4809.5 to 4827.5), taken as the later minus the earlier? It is -0.06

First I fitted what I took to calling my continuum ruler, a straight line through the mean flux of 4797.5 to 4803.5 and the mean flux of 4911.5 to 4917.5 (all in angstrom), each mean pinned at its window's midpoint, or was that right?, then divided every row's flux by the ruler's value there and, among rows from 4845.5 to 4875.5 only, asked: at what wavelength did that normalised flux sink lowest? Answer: 4862.0 angstrom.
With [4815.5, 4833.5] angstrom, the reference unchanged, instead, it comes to 4832.0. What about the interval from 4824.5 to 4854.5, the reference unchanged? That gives 4841.0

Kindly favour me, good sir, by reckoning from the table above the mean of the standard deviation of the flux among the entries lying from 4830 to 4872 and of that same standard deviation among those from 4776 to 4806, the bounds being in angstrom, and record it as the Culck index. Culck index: 0.08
